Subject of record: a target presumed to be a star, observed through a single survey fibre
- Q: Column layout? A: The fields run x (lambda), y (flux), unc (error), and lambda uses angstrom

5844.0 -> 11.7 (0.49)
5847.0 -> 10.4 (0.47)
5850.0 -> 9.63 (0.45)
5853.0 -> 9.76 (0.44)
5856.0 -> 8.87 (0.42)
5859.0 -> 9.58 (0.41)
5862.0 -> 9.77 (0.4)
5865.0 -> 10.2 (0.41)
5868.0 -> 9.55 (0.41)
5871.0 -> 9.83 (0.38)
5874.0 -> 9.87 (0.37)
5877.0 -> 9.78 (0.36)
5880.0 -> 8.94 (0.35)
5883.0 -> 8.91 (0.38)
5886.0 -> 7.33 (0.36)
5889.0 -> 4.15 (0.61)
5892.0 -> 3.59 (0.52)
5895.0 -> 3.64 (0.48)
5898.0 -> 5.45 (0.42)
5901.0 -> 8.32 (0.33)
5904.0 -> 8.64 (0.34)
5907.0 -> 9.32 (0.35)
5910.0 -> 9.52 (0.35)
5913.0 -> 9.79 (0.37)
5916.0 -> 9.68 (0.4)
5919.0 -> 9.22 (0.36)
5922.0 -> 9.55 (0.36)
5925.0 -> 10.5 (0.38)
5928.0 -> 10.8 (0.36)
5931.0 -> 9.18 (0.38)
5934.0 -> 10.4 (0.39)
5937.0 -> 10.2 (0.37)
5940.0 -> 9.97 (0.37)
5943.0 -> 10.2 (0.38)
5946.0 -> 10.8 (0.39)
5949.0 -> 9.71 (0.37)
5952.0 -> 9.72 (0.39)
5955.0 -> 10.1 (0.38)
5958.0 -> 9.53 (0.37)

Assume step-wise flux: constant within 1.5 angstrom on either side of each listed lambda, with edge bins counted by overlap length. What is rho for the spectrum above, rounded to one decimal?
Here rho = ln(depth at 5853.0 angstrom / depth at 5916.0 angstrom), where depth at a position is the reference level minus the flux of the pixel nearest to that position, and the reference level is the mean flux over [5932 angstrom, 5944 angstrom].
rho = -0.2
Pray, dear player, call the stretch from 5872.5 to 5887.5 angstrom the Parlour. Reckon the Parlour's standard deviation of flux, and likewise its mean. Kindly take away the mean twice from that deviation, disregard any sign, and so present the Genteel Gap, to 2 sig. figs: 17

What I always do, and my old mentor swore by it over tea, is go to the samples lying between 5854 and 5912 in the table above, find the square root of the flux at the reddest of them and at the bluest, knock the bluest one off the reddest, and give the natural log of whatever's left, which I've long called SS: -2.2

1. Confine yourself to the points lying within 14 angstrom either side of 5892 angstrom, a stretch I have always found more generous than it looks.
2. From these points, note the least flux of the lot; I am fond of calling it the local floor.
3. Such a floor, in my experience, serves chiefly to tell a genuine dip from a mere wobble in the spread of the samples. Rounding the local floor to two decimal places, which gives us 3.59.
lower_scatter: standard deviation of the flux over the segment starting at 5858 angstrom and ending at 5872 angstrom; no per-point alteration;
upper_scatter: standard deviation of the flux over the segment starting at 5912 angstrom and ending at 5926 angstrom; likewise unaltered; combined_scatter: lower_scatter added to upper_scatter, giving 0.7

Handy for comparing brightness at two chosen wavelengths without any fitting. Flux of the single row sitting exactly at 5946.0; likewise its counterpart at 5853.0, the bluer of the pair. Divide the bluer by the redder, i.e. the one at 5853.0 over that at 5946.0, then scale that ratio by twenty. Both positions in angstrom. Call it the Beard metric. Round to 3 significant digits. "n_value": 18.1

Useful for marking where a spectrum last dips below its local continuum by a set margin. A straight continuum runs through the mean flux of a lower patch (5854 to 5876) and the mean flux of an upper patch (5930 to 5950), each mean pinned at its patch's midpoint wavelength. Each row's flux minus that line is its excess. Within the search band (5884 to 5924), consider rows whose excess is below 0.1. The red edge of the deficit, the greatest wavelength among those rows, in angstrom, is 5922.0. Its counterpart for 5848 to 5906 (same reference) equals 5904.0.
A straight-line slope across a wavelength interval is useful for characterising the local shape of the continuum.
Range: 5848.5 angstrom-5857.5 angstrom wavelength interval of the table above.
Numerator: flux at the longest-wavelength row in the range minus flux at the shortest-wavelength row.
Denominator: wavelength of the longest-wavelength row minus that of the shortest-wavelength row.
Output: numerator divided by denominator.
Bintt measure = -0.1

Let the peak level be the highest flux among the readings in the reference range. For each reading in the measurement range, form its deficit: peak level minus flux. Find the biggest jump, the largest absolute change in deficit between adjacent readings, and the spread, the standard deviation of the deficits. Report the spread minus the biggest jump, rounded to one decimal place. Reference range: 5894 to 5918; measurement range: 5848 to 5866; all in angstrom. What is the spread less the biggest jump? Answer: -0.5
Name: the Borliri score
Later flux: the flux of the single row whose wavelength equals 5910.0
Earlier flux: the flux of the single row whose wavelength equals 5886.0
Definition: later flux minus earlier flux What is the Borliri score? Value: 2.2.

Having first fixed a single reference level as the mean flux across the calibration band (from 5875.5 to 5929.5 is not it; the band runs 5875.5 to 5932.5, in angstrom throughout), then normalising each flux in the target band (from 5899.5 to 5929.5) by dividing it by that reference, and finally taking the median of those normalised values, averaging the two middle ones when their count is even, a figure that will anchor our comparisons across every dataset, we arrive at 1.16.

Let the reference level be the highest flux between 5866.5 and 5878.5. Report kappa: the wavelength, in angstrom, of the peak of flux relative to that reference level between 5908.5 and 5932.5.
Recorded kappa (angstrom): 5928.0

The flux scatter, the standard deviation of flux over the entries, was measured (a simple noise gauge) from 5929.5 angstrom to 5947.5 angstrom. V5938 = 0.5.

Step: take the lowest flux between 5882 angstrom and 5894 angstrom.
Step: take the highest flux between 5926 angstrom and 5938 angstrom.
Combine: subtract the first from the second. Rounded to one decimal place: 7.2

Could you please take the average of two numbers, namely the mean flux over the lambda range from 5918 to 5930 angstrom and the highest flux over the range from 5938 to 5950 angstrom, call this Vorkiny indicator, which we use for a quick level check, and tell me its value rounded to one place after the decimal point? 10.4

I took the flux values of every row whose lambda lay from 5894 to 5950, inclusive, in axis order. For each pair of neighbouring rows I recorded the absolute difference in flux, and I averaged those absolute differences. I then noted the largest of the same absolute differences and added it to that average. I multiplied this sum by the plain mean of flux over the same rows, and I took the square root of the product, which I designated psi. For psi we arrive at 5.8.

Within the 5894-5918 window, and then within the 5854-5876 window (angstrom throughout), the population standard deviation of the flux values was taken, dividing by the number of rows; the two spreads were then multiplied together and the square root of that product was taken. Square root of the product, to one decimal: 0.9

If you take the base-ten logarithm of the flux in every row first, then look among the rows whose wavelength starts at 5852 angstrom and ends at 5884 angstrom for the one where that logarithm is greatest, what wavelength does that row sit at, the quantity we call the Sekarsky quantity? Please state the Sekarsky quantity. 5865.0 angstrom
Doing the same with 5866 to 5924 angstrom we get 5874.0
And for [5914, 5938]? 5928.0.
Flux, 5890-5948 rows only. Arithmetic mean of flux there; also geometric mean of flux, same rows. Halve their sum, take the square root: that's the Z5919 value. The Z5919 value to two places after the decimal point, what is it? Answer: 2.95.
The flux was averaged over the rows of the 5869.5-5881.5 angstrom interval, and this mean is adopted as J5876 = 9.6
